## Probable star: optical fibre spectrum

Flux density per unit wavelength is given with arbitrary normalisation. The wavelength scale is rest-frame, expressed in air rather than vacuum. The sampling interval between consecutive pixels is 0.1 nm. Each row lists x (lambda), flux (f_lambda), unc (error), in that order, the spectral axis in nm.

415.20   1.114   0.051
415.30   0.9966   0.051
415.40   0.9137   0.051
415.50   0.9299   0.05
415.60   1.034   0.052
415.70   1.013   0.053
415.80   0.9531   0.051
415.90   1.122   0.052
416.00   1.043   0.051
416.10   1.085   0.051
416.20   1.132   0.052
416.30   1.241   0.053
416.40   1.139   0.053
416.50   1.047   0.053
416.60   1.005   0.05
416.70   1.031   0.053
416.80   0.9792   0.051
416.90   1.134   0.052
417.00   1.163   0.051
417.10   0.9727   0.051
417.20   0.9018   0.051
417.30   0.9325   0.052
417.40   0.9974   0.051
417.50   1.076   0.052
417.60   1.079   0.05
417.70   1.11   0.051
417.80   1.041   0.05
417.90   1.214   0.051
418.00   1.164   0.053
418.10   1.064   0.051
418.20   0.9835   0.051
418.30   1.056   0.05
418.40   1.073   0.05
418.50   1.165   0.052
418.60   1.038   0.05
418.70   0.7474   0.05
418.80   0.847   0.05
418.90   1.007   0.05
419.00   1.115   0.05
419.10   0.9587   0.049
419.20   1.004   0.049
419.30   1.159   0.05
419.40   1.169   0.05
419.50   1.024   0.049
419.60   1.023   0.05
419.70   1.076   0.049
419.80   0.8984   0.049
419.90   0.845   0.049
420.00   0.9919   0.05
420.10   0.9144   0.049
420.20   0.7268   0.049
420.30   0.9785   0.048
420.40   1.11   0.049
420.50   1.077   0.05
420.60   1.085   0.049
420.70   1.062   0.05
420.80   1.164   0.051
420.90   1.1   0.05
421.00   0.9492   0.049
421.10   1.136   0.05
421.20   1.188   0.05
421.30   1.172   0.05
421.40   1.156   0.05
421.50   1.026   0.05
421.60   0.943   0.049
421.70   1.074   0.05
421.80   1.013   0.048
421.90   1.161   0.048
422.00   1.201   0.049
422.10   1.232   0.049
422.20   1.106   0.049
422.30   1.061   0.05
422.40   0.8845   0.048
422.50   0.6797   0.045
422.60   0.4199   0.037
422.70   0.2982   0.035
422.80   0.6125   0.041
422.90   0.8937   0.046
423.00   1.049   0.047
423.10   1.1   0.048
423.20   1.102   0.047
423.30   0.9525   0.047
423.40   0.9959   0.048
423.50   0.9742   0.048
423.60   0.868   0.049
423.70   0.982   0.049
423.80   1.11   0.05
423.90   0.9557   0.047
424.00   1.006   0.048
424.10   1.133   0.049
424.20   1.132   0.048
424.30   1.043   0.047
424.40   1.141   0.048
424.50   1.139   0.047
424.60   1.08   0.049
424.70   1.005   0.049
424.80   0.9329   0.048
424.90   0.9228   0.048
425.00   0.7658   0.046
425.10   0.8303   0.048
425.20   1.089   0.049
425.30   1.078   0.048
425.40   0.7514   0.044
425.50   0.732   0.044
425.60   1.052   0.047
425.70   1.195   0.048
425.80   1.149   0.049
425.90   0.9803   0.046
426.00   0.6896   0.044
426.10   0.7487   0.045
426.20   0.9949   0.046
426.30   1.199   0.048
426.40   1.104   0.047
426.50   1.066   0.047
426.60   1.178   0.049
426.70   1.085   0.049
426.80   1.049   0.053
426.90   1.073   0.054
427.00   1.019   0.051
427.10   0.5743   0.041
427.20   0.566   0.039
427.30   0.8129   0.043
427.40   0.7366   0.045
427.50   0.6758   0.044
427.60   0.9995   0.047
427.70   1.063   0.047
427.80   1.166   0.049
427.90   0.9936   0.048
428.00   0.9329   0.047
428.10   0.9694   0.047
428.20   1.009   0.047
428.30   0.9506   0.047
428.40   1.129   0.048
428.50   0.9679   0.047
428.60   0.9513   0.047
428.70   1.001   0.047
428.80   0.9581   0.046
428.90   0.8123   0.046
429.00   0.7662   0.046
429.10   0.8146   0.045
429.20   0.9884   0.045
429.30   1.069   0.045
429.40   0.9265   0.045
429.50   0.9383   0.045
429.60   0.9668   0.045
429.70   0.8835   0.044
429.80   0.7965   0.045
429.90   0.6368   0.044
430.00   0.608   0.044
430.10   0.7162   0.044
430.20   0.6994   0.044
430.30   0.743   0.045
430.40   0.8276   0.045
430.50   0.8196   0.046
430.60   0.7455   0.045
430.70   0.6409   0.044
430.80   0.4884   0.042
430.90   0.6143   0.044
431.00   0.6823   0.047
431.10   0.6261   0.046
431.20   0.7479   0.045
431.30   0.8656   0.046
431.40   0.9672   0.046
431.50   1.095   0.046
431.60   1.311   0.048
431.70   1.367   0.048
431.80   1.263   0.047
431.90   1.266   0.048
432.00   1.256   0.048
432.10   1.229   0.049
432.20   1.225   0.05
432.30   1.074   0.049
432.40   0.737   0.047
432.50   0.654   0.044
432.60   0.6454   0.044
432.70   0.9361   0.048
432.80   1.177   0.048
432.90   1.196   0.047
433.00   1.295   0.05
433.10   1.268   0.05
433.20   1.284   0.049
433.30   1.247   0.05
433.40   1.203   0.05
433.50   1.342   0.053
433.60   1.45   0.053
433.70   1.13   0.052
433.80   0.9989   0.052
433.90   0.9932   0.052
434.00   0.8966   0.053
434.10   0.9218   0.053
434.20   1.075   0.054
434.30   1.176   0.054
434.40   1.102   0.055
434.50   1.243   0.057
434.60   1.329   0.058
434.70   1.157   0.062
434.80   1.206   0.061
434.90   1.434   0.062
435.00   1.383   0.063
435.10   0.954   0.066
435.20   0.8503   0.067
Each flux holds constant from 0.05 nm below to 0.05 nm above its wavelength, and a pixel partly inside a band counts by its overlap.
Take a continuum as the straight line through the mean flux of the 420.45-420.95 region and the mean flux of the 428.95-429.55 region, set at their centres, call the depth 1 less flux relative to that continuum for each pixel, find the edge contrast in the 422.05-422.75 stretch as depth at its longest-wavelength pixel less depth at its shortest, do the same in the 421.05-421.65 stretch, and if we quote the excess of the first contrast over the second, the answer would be 0.7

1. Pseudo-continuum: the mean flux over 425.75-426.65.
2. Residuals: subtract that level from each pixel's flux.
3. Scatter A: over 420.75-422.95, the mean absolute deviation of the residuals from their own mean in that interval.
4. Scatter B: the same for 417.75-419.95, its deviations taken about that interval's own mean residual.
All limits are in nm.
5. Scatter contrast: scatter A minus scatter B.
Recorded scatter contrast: 0.11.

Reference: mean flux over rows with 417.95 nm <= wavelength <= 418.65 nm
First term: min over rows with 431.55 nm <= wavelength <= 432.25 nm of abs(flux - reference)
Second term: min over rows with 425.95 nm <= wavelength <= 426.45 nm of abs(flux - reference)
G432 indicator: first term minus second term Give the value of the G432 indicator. 0.121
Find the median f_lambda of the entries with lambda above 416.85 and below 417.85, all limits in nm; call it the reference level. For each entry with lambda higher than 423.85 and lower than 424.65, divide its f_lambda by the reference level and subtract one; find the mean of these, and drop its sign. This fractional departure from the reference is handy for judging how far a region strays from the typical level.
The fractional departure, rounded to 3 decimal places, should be 0.019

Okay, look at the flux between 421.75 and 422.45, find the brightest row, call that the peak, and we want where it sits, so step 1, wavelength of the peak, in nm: 422.10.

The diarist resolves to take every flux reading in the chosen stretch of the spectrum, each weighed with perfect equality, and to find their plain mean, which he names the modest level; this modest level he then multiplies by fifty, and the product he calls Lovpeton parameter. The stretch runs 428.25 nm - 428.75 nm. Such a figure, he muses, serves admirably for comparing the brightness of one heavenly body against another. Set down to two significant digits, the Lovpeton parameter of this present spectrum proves 50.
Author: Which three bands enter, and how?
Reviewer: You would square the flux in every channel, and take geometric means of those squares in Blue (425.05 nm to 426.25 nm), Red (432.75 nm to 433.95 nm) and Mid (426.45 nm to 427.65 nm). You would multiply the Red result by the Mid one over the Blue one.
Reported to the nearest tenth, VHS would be 1.3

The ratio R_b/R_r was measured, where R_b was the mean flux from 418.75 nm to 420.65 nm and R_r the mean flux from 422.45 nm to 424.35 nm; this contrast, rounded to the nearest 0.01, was 1.10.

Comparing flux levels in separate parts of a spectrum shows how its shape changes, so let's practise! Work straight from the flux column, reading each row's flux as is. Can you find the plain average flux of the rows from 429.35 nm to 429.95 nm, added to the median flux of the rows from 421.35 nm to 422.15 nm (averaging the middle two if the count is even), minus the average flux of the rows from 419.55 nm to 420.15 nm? 1.01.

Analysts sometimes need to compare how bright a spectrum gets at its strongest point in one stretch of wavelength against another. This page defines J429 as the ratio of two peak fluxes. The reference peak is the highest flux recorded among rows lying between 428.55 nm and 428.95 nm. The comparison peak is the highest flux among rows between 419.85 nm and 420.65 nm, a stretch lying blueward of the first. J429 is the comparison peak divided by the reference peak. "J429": 1.11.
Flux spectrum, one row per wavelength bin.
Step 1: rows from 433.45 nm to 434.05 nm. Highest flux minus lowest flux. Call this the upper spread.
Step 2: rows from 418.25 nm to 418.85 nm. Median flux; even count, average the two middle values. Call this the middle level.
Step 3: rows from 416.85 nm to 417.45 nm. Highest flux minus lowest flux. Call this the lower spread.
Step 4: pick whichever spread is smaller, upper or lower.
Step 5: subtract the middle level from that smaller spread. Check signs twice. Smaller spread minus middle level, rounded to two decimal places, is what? -0.79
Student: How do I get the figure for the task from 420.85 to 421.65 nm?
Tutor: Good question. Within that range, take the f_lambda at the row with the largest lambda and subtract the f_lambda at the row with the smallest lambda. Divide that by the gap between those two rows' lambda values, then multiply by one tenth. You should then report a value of -0.022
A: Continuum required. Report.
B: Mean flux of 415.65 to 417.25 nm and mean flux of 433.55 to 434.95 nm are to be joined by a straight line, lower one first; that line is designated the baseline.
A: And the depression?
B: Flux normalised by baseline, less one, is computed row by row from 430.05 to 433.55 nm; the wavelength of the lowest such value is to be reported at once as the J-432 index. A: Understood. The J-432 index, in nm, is 430.80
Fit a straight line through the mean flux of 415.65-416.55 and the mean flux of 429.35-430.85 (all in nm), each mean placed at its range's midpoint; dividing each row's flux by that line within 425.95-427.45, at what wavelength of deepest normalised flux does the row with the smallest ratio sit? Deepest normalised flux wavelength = 427.20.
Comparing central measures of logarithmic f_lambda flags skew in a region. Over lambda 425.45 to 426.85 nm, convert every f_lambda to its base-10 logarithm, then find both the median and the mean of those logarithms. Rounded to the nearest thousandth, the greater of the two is 0.025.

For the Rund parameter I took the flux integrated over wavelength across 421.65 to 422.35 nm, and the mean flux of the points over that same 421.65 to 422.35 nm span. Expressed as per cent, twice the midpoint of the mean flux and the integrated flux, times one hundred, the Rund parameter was 191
